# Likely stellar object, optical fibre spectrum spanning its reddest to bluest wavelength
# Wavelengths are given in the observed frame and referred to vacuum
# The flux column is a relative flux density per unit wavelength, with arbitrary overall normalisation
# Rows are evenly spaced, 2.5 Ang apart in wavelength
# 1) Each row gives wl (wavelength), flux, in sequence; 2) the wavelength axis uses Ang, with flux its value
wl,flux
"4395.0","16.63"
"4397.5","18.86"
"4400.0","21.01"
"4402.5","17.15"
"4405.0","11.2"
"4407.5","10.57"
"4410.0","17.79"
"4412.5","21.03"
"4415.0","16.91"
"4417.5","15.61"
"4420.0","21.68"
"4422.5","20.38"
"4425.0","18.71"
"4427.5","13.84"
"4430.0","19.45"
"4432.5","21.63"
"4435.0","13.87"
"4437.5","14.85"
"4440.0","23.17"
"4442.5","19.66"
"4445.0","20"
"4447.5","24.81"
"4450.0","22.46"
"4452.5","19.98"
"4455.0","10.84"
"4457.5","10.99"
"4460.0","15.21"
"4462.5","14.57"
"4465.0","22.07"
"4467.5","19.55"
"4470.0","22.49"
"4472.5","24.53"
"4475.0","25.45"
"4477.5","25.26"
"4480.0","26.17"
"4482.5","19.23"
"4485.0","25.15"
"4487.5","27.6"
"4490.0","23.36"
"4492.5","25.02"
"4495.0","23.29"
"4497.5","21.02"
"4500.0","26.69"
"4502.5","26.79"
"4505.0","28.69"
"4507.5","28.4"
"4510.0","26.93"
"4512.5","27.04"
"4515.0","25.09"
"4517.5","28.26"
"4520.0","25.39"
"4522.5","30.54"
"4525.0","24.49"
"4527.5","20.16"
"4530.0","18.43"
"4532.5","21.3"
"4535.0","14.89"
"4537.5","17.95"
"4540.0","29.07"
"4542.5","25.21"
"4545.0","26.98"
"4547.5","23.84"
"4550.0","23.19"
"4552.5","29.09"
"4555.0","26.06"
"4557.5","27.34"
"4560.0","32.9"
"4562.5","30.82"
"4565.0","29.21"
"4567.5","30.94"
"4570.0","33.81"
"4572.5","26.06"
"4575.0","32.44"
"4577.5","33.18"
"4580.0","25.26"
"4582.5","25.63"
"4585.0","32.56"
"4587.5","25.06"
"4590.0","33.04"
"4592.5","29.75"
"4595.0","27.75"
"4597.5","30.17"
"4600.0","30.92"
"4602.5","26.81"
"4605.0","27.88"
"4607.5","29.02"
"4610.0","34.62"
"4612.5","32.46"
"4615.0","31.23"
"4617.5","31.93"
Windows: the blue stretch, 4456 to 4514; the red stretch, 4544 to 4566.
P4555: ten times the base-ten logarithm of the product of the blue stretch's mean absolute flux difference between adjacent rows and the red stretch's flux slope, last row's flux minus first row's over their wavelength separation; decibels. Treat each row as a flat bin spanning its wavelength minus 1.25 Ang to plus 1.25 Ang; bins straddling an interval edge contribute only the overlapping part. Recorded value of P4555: -5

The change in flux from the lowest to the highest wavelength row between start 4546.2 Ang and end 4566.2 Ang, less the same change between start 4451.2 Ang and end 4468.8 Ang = 6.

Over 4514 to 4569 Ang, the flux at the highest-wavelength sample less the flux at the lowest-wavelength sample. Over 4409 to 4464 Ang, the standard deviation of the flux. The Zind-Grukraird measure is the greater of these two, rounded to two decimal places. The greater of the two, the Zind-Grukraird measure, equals 5.85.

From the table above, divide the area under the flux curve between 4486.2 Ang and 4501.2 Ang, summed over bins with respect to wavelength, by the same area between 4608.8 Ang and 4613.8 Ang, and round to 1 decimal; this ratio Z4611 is 2.2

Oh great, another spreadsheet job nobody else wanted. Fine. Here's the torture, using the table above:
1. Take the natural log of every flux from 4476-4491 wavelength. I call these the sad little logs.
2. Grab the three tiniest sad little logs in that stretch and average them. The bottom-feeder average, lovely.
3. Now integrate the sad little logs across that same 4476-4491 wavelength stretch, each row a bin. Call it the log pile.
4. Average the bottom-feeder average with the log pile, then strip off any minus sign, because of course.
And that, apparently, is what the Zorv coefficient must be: 25.5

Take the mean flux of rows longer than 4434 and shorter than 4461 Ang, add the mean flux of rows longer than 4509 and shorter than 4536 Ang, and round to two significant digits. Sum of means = 42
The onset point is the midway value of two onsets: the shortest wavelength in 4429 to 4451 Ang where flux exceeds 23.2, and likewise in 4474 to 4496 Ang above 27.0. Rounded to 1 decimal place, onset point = 4467.5 Ang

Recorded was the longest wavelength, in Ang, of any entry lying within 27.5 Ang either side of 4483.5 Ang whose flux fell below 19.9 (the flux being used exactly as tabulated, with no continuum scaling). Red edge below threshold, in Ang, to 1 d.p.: 4482.5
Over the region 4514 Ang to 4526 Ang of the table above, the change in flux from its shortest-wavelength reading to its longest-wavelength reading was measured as -1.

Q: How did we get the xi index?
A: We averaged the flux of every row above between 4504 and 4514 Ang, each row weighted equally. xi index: 28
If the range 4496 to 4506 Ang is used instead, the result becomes 26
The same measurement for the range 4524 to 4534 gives 21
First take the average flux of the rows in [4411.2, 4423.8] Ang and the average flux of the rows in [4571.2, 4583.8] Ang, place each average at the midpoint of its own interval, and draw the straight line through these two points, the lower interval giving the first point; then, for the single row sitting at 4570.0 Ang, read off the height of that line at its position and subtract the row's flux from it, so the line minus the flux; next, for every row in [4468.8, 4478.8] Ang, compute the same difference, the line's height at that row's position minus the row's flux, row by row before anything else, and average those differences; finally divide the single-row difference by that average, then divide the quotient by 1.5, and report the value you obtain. 1.9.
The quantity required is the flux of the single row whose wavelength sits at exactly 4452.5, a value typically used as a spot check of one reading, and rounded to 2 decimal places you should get 19.98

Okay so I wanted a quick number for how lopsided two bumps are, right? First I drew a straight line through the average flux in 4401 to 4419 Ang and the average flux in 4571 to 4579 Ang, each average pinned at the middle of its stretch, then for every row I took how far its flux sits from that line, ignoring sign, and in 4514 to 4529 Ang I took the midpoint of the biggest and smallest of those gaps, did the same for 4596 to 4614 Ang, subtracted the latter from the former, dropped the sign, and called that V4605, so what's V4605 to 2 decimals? 0.46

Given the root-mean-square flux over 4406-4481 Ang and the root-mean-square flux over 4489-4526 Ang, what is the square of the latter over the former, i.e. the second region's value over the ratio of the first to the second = 34.9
